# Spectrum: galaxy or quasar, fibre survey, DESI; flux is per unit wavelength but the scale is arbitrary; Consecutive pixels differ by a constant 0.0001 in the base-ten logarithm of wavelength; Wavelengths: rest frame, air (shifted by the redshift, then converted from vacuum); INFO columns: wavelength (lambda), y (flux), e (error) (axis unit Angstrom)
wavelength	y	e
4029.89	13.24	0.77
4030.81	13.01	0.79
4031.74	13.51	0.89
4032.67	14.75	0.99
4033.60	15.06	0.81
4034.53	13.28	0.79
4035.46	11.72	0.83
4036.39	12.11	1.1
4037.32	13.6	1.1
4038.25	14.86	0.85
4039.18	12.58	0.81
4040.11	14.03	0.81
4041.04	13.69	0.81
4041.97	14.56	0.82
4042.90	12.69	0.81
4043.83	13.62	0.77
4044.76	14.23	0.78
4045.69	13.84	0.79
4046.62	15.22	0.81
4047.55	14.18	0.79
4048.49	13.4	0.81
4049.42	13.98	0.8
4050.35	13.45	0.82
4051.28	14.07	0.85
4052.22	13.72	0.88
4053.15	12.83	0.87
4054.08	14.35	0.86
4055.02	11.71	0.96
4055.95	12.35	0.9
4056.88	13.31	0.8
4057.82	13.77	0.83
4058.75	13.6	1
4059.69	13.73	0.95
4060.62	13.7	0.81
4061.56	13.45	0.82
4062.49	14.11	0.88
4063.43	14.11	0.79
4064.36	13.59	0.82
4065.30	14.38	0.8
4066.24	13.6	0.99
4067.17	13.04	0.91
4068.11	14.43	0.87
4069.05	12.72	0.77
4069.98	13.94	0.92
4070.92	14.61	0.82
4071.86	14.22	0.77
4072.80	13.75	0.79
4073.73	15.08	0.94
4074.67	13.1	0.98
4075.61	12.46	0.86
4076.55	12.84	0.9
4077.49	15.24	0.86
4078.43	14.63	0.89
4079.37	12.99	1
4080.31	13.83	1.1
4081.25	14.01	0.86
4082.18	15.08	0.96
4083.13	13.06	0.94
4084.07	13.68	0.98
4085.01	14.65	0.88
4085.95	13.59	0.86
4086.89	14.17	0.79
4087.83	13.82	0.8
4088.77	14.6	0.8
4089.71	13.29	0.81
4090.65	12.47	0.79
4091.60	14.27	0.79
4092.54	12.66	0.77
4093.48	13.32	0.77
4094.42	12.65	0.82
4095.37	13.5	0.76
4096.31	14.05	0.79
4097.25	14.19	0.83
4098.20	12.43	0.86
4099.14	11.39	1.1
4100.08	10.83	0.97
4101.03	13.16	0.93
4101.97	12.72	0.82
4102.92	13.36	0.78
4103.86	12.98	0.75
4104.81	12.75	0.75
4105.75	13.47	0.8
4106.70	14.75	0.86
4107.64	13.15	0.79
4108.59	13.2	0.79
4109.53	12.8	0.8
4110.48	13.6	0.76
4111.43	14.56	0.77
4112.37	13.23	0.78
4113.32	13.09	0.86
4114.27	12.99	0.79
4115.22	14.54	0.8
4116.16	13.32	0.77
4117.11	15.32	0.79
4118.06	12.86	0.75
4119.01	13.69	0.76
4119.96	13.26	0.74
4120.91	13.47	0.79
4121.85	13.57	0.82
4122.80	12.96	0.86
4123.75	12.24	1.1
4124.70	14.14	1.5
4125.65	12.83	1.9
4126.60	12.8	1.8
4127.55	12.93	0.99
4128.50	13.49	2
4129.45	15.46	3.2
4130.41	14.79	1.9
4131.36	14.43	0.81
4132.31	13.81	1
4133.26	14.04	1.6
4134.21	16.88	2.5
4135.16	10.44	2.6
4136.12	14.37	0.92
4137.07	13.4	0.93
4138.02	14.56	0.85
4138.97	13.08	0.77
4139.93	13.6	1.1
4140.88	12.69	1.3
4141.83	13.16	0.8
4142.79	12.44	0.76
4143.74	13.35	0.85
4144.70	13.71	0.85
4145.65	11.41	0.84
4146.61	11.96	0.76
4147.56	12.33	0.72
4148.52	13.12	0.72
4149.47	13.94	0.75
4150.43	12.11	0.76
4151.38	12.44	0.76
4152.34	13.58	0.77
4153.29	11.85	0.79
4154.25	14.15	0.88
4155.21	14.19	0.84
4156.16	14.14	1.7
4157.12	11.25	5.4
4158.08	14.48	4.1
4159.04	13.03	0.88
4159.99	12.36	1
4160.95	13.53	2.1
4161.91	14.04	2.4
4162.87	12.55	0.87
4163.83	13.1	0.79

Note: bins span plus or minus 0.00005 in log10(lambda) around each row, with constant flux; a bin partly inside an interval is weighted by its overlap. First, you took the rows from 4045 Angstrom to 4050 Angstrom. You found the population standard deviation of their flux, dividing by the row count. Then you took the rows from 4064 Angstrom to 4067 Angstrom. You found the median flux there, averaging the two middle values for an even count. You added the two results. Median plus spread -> 14.2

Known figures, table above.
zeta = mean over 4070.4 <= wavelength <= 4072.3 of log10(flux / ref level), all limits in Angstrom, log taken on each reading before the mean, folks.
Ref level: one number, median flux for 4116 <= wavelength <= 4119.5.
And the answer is 0.028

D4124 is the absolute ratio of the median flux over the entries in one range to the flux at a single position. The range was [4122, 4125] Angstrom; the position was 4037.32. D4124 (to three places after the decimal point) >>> 0.953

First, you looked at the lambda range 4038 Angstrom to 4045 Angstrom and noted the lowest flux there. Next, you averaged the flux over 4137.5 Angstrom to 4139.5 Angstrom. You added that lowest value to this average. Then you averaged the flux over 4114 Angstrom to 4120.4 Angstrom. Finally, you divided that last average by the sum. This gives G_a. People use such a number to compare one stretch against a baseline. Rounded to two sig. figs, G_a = 0.52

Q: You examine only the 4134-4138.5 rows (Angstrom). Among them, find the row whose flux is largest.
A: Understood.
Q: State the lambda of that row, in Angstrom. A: 4134.21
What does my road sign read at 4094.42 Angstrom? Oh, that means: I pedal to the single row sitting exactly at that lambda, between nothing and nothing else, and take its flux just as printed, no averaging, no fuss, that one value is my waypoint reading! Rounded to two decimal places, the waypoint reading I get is 12.65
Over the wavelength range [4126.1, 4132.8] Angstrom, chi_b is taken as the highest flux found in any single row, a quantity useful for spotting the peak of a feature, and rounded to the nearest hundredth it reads 15.46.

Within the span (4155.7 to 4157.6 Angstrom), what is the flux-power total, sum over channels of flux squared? 327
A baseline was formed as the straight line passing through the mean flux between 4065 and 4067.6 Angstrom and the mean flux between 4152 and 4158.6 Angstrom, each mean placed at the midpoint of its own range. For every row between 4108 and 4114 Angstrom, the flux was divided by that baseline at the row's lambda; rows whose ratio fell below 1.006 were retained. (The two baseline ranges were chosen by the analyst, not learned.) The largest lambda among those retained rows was 4113.32 Angstrom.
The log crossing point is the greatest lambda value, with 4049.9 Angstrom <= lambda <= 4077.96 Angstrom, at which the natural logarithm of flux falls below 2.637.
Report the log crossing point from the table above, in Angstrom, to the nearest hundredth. 4076.55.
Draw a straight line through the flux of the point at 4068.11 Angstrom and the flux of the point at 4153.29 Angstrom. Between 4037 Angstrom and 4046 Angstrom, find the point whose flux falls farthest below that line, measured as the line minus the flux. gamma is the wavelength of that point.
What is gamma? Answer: 4039.18 Angstrom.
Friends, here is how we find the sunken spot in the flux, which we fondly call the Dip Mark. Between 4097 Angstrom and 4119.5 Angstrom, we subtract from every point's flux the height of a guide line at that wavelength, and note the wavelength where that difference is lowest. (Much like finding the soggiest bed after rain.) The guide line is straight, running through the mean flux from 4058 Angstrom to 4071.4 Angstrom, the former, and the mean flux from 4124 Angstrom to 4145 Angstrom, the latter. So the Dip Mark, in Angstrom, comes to 4100.08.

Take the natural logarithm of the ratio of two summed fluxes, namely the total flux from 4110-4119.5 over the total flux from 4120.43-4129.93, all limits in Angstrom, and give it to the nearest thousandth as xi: 0.024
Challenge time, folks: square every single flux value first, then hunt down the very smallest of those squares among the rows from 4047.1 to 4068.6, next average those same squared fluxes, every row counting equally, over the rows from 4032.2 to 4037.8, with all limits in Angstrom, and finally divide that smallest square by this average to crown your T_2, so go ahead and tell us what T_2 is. 0.76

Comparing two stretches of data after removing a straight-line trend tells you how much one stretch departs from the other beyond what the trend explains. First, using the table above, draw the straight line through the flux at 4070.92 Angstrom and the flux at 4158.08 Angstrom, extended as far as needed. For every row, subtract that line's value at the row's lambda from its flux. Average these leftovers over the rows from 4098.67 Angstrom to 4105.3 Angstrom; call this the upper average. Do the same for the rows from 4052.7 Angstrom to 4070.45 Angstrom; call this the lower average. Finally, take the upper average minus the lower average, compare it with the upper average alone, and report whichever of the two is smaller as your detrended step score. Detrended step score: -2.11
